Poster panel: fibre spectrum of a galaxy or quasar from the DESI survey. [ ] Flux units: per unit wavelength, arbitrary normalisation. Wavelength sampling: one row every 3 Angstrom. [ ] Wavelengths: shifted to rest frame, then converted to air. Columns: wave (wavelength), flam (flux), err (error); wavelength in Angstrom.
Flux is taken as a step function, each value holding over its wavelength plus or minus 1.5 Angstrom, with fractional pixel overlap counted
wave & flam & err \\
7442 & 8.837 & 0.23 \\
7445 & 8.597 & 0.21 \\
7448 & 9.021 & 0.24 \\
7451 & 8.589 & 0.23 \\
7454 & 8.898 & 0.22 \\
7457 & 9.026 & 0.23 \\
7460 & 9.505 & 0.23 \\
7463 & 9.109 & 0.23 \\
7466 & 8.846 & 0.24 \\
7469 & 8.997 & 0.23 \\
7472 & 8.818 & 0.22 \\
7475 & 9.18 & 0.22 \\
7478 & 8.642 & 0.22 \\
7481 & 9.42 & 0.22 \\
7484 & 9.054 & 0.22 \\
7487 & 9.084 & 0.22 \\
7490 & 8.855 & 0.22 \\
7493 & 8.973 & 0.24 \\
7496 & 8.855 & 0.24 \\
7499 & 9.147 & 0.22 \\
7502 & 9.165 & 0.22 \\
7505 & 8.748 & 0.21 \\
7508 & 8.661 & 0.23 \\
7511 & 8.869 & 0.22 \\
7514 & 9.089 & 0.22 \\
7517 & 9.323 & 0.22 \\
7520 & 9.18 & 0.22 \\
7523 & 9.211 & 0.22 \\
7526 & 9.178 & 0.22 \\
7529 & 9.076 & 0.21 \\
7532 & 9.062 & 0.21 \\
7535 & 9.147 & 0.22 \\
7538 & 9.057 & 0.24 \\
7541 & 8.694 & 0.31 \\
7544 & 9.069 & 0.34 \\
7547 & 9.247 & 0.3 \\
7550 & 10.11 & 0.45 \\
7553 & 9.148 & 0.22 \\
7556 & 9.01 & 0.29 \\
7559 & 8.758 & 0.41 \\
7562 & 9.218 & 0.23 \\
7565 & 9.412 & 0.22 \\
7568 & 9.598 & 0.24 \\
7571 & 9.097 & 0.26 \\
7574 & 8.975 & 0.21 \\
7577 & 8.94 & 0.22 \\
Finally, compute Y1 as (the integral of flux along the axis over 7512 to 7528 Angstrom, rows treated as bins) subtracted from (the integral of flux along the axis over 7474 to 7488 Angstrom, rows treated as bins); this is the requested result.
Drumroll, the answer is -20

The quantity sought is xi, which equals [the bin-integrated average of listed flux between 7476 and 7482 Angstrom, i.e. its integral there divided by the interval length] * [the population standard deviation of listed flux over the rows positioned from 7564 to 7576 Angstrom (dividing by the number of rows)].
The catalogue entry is 2.2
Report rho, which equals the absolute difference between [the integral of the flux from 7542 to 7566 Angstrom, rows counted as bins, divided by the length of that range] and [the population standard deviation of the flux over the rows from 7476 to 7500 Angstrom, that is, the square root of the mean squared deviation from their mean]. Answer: 9.01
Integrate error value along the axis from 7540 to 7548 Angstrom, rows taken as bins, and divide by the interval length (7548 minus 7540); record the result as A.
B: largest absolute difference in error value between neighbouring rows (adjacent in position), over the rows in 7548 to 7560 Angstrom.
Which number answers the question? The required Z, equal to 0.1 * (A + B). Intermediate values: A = 0.318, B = 0.23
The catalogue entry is 0.0548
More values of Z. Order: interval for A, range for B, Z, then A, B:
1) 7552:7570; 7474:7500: 0.0289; 0.269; 0.02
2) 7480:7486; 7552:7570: 0.0400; 0.220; 0.18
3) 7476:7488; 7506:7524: 0.0230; 0.220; 0.01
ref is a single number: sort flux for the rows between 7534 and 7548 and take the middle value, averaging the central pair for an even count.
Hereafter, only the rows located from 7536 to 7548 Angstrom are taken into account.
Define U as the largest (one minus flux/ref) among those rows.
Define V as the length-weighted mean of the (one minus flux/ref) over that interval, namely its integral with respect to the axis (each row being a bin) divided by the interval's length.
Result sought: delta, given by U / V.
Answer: 7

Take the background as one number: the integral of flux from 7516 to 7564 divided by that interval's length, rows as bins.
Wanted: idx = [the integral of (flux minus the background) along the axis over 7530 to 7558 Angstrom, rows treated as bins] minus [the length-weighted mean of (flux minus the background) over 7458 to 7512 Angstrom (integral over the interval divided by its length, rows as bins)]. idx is 0.3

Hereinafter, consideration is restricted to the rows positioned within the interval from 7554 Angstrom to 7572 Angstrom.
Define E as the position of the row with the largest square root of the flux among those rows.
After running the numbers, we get 7568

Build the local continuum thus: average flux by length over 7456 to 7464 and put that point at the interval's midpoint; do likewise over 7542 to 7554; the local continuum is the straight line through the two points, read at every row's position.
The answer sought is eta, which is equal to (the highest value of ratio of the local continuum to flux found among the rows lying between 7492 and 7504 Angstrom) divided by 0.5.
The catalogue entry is 2.10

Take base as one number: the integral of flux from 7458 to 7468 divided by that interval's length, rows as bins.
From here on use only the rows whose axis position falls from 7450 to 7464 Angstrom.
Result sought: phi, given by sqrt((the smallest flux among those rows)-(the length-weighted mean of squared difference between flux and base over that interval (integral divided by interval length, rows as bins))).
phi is 2.91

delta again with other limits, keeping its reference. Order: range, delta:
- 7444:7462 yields 4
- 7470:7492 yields 7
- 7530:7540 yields 17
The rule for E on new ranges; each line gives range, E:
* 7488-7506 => 7502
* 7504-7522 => 7517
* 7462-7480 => 7475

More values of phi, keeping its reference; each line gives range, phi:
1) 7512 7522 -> 3.01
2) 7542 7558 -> 2.97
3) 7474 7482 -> 2.92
